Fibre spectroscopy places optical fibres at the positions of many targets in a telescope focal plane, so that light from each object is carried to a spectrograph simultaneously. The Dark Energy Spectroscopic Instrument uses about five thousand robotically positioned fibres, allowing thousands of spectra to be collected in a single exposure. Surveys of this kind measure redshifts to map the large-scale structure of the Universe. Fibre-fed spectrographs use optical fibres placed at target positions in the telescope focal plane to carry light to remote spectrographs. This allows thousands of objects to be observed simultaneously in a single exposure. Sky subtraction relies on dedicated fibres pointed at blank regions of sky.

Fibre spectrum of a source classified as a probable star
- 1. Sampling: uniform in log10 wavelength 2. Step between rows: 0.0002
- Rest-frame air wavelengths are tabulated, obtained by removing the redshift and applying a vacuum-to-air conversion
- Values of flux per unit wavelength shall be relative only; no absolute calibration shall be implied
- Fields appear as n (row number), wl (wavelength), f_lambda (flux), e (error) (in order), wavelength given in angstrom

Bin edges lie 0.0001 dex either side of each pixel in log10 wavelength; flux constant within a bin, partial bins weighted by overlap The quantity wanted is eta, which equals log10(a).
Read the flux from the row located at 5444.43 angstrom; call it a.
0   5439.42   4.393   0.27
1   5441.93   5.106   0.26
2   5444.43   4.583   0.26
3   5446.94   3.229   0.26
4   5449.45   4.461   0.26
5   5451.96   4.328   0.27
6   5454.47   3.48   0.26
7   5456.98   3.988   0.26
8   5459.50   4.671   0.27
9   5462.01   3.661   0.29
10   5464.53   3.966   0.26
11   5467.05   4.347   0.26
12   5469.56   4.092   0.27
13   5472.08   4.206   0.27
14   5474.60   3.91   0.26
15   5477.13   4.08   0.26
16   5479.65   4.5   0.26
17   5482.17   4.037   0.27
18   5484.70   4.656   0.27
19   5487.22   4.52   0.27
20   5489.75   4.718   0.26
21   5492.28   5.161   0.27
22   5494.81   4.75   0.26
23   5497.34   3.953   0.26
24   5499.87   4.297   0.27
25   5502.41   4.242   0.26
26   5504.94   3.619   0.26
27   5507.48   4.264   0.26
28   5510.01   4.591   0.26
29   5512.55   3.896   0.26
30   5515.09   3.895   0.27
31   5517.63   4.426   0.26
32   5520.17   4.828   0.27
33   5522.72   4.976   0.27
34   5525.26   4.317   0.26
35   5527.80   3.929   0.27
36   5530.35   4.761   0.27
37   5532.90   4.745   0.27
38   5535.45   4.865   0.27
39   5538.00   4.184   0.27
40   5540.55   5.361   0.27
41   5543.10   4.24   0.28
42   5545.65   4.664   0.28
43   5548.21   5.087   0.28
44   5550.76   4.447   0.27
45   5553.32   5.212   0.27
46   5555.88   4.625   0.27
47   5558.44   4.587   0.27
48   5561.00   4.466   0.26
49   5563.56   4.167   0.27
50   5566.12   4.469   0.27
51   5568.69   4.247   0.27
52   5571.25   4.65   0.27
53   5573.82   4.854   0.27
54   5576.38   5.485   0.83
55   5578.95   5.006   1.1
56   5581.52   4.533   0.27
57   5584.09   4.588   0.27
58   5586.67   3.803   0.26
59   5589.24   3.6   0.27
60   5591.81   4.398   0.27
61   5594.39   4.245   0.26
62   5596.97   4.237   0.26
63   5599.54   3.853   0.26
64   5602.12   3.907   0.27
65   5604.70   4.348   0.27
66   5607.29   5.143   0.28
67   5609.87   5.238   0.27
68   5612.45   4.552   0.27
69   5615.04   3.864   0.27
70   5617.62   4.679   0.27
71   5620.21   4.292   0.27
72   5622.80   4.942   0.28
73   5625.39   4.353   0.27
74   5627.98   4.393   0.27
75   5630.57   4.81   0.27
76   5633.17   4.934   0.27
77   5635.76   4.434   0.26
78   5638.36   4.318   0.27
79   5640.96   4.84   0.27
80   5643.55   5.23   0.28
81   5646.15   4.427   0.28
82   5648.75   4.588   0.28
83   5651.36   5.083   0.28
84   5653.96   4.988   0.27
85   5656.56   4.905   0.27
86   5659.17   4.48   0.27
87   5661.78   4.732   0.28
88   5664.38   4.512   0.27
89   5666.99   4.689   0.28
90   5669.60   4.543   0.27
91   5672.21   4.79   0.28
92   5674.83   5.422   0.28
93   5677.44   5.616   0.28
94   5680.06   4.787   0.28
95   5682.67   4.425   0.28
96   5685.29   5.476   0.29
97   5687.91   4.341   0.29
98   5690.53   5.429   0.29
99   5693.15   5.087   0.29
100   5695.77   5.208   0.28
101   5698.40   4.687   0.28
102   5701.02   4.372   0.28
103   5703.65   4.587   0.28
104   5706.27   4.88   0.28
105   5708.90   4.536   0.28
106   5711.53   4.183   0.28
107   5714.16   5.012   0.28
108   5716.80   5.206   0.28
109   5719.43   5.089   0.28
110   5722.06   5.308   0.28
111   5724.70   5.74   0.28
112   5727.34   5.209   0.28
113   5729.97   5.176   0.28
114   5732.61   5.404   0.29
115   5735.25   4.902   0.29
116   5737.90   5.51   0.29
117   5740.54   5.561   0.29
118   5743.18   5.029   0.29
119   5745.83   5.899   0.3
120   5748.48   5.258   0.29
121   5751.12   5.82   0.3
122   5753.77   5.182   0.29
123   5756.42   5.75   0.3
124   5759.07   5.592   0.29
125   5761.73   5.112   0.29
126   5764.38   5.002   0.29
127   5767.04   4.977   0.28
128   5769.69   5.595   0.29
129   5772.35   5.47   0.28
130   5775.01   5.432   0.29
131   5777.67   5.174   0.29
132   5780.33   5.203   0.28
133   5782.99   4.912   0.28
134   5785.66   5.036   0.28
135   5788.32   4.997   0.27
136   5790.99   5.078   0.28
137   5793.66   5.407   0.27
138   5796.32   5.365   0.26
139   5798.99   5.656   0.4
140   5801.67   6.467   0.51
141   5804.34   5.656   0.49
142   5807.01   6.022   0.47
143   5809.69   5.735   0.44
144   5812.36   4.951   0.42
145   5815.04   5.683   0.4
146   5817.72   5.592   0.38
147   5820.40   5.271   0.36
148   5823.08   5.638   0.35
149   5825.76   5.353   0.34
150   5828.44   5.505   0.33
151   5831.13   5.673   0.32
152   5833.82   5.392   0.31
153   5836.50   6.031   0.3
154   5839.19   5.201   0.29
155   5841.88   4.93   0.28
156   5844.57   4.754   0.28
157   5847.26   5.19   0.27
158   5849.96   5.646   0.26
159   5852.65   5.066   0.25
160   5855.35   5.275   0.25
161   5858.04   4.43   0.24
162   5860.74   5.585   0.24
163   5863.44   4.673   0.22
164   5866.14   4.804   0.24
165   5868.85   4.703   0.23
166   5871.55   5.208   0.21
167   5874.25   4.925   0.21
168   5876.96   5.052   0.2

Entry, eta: 0.661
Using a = 4.583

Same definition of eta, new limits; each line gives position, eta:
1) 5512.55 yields 0.591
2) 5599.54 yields 0.586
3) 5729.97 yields 0.714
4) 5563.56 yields 0.620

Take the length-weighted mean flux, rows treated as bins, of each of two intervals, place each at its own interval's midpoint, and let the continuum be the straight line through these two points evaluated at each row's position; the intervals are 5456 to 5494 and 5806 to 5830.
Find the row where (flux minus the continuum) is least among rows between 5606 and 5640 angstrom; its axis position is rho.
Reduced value 5615.04 angstrom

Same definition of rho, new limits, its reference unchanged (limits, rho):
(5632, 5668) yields 5638.36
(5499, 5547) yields 5504.94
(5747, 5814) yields 5812.36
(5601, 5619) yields 5615.04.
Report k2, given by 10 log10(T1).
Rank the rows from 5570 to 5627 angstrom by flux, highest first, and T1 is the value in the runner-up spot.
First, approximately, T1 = 5.238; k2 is 7.19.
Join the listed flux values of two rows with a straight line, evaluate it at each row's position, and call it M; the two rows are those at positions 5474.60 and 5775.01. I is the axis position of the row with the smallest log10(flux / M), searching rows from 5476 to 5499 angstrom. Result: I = 5497.34 angstrom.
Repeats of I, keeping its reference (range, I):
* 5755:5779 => 5767.04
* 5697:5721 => 5711.53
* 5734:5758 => 5735.25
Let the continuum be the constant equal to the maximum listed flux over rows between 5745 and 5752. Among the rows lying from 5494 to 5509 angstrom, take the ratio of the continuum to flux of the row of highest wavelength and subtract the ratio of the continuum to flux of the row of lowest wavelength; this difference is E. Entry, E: 0.14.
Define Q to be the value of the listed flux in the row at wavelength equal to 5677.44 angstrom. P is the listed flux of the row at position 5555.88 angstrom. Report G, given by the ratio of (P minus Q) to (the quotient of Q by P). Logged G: -0.8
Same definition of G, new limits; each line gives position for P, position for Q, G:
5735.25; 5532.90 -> 0.2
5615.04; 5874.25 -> -0.8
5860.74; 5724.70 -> -0.2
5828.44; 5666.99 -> 1.0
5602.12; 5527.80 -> 0.0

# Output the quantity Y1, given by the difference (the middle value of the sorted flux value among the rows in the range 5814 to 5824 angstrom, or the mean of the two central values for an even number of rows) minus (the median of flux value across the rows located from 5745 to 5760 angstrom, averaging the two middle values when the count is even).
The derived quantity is -0.06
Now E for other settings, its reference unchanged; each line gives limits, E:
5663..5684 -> 0.03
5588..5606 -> -0.28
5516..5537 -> -0.12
